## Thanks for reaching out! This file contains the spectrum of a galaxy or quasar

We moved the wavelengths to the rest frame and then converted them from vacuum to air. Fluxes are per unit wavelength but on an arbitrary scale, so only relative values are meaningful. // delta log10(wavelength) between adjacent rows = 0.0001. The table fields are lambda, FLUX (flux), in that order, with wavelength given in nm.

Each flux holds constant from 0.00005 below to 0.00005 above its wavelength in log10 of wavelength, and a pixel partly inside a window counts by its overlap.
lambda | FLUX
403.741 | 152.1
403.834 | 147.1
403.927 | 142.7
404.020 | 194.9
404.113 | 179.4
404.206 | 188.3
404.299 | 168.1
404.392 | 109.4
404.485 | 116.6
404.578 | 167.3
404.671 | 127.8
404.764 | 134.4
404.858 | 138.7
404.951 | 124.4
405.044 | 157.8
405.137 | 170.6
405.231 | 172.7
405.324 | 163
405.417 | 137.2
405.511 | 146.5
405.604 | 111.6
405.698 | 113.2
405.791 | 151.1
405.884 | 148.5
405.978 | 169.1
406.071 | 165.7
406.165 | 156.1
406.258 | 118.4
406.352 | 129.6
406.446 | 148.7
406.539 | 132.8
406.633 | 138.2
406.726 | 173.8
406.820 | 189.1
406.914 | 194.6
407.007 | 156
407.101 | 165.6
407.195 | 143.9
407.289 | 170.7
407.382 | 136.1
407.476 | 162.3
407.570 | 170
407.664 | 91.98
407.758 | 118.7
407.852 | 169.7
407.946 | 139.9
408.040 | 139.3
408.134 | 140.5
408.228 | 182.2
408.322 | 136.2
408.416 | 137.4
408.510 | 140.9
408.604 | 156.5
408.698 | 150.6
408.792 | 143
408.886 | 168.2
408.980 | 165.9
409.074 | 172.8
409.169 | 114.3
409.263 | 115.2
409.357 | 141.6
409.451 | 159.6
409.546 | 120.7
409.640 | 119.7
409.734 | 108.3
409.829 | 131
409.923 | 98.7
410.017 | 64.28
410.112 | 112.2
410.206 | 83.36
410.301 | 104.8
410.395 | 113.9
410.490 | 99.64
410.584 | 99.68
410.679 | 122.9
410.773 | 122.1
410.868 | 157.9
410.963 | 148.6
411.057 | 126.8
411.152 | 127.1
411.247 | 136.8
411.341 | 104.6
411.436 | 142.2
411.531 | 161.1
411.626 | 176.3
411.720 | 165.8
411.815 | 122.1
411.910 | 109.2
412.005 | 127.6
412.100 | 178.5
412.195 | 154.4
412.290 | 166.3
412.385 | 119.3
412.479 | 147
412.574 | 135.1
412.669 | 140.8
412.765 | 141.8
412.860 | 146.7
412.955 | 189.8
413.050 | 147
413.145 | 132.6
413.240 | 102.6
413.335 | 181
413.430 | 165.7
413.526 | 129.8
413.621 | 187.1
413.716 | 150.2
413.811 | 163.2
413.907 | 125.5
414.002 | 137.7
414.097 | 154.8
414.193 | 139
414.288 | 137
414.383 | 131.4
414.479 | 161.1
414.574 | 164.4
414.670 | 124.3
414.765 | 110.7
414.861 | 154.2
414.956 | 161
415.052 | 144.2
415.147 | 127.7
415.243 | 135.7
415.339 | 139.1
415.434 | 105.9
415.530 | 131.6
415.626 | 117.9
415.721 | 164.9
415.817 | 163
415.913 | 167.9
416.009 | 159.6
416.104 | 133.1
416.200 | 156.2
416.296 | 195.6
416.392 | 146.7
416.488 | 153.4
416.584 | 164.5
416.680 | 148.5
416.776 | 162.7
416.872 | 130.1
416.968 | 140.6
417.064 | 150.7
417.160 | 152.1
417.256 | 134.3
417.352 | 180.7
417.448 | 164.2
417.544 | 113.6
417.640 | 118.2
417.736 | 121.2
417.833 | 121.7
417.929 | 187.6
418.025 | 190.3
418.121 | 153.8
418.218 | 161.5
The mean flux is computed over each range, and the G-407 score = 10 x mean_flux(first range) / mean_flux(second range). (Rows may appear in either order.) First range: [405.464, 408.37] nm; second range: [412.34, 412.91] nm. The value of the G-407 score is 10.7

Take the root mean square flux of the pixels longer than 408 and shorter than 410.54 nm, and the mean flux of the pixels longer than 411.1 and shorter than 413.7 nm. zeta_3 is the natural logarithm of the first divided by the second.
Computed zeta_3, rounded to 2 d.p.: -0.09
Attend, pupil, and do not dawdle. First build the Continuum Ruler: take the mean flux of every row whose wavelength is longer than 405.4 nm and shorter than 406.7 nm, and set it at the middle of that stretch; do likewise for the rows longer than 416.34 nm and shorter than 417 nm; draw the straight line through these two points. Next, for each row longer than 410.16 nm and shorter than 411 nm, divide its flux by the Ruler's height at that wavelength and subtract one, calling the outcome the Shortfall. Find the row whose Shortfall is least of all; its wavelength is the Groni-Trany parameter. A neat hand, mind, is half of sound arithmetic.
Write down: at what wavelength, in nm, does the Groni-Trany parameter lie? 410.206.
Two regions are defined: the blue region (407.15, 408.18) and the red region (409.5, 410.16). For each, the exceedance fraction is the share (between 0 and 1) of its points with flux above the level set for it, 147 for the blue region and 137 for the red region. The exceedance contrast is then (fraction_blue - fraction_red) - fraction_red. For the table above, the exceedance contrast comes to 0.36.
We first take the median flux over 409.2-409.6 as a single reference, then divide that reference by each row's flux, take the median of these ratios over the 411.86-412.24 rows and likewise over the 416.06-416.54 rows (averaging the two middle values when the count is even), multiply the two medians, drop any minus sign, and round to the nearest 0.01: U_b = 0.80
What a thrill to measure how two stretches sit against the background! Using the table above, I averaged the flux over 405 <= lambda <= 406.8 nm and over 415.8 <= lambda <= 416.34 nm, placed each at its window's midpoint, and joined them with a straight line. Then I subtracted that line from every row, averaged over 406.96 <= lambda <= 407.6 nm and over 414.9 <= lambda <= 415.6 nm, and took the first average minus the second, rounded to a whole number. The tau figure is 34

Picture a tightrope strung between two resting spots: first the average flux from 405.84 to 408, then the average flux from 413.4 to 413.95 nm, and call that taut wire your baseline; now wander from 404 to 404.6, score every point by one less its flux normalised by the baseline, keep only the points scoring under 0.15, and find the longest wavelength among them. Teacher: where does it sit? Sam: 404.578 nm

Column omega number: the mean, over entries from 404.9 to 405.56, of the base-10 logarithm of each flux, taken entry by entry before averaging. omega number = 2.183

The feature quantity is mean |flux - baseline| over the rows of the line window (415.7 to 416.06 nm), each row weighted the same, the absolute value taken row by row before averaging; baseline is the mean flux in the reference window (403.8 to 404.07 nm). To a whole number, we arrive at 3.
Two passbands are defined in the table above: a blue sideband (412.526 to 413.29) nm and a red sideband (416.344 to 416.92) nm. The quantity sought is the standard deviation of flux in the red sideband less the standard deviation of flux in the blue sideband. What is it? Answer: -11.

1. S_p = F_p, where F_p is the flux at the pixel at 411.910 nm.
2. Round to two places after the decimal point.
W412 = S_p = 109.20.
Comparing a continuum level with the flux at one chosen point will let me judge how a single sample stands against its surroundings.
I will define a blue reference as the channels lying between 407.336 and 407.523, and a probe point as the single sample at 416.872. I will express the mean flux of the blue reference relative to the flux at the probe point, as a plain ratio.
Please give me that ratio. 1.15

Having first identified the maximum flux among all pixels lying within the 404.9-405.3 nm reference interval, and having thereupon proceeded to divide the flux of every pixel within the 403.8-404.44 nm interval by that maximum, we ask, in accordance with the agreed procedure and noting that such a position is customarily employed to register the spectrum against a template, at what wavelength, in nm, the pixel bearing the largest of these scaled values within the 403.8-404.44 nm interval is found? 404.020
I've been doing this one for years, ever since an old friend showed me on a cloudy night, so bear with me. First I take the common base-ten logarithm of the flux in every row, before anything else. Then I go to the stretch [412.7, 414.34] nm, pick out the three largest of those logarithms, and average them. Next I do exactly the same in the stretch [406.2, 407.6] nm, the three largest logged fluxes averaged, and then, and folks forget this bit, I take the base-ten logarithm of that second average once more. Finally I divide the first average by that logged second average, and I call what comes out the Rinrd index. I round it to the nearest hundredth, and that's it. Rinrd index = 6.38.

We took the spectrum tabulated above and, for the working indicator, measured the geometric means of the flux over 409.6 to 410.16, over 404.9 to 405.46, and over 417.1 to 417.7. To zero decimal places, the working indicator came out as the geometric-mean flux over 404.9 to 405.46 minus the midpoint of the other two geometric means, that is 31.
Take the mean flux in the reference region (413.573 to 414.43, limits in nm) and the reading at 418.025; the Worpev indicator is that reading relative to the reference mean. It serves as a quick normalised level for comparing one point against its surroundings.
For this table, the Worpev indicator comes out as 1.3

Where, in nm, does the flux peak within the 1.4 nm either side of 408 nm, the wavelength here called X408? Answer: 406.914 nm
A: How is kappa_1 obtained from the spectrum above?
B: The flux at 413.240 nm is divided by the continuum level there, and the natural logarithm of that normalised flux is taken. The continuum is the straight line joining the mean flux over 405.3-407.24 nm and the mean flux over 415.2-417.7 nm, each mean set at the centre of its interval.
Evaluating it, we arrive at -0.37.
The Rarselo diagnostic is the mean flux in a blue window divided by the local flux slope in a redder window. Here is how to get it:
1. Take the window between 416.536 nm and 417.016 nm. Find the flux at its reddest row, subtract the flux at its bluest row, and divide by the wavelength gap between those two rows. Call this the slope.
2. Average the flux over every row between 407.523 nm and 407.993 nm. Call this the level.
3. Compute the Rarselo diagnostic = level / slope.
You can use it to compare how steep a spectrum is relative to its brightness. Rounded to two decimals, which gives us -2.22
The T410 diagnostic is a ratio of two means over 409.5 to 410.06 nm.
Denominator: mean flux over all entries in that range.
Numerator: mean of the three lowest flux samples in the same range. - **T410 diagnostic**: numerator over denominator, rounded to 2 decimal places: 0.84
